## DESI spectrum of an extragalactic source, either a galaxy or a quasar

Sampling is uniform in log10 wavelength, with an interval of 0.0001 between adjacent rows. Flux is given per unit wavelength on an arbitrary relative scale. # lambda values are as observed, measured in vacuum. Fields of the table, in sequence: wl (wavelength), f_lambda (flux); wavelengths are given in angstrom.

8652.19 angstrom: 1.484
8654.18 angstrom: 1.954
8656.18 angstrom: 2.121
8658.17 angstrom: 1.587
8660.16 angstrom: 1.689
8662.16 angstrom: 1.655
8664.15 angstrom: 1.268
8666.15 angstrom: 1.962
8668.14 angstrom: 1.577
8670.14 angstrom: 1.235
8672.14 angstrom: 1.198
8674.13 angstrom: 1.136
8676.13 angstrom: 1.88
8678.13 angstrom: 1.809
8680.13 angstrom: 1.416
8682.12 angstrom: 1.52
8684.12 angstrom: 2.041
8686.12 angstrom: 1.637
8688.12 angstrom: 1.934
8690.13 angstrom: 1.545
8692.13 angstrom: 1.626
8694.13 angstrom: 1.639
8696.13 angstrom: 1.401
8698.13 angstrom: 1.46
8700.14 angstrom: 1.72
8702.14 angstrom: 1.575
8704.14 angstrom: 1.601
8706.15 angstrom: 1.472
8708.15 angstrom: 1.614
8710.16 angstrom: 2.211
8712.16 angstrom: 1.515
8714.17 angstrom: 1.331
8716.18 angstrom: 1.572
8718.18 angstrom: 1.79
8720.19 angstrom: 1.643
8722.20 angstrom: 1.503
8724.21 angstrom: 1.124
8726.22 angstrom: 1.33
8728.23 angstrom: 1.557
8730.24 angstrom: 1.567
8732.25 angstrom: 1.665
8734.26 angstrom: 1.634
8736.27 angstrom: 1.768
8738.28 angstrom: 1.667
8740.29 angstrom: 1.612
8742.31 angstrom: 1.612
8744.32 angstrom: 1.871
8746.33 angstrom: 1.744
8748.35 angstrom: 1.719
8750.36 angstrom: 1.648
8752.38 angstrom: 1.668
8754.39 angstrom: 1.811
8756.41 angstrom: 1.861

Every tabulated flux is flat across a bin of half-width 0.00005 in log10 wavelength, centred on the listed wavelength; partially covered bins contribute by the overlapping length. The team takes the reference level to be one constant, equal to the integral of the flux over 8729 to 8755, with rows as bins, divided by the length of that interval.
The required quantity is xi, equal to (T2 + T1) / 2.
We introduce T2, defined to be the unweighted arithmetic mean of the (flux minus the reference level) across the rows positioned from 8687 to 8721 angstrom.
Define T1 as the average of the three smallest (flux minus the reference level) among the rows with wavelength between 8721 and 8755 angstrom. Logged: -0.216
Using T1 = -0.37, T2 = -0.062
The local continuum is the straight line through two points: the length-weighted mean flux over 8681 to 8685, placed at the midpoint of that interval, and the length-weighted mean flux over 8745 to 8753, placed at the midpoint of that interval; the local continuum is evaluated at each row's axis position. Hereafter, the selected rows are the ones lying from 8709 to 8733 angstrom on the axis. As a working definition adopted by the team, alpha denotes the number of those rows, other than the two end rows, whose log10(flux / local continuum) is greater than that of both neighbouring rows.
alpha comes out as 1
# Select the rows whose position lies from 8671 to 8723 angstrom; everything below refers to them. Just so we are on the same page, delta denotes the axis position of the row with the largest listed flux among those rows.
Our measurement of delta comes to 8710.16 angstrom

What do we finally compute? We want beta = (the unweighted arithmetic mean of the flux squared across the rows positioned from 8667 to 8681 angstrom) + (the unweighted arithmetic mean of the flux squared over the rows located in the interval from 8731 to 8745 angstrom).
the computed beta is 5.1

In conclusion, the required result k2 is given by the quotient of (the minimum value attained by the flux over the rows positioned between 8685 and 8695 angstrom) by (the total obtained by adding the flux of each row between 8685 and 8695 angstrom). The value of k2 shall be 0.18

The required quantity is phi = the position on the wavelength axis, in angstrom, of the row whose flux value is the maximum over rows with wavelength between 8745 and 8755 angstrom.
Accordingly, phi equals 8754.39 angstrom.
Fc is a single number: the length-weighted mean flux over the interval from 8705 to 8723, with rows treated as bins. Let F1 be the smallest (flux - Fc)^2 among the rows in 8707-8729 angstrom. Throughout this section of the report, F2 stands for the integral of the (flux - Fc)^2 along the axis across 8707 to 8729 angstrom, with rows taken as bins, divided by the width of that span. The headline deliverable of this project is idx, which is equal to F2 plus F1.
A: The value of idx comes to 0.077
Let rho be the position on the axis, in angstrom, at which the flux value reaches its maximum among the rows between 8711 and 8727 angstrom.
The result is 8718.18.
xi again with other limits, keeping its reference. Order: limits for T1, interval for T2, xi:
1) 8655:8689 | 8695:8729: -0.317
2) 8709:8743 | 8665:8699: -0.263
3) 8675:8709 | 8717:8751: -0.168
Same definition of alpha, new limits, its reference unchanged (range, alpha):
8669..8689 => 2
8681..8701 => 3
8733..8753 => 2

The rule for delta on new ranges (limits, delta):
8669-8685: 8684.12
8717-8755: 8744.32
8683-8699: 8684.12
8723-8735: 8732.25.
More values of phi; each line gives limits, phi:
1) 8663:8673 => 8666.15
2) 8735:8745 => 8744.32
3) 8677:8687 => 8684.12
